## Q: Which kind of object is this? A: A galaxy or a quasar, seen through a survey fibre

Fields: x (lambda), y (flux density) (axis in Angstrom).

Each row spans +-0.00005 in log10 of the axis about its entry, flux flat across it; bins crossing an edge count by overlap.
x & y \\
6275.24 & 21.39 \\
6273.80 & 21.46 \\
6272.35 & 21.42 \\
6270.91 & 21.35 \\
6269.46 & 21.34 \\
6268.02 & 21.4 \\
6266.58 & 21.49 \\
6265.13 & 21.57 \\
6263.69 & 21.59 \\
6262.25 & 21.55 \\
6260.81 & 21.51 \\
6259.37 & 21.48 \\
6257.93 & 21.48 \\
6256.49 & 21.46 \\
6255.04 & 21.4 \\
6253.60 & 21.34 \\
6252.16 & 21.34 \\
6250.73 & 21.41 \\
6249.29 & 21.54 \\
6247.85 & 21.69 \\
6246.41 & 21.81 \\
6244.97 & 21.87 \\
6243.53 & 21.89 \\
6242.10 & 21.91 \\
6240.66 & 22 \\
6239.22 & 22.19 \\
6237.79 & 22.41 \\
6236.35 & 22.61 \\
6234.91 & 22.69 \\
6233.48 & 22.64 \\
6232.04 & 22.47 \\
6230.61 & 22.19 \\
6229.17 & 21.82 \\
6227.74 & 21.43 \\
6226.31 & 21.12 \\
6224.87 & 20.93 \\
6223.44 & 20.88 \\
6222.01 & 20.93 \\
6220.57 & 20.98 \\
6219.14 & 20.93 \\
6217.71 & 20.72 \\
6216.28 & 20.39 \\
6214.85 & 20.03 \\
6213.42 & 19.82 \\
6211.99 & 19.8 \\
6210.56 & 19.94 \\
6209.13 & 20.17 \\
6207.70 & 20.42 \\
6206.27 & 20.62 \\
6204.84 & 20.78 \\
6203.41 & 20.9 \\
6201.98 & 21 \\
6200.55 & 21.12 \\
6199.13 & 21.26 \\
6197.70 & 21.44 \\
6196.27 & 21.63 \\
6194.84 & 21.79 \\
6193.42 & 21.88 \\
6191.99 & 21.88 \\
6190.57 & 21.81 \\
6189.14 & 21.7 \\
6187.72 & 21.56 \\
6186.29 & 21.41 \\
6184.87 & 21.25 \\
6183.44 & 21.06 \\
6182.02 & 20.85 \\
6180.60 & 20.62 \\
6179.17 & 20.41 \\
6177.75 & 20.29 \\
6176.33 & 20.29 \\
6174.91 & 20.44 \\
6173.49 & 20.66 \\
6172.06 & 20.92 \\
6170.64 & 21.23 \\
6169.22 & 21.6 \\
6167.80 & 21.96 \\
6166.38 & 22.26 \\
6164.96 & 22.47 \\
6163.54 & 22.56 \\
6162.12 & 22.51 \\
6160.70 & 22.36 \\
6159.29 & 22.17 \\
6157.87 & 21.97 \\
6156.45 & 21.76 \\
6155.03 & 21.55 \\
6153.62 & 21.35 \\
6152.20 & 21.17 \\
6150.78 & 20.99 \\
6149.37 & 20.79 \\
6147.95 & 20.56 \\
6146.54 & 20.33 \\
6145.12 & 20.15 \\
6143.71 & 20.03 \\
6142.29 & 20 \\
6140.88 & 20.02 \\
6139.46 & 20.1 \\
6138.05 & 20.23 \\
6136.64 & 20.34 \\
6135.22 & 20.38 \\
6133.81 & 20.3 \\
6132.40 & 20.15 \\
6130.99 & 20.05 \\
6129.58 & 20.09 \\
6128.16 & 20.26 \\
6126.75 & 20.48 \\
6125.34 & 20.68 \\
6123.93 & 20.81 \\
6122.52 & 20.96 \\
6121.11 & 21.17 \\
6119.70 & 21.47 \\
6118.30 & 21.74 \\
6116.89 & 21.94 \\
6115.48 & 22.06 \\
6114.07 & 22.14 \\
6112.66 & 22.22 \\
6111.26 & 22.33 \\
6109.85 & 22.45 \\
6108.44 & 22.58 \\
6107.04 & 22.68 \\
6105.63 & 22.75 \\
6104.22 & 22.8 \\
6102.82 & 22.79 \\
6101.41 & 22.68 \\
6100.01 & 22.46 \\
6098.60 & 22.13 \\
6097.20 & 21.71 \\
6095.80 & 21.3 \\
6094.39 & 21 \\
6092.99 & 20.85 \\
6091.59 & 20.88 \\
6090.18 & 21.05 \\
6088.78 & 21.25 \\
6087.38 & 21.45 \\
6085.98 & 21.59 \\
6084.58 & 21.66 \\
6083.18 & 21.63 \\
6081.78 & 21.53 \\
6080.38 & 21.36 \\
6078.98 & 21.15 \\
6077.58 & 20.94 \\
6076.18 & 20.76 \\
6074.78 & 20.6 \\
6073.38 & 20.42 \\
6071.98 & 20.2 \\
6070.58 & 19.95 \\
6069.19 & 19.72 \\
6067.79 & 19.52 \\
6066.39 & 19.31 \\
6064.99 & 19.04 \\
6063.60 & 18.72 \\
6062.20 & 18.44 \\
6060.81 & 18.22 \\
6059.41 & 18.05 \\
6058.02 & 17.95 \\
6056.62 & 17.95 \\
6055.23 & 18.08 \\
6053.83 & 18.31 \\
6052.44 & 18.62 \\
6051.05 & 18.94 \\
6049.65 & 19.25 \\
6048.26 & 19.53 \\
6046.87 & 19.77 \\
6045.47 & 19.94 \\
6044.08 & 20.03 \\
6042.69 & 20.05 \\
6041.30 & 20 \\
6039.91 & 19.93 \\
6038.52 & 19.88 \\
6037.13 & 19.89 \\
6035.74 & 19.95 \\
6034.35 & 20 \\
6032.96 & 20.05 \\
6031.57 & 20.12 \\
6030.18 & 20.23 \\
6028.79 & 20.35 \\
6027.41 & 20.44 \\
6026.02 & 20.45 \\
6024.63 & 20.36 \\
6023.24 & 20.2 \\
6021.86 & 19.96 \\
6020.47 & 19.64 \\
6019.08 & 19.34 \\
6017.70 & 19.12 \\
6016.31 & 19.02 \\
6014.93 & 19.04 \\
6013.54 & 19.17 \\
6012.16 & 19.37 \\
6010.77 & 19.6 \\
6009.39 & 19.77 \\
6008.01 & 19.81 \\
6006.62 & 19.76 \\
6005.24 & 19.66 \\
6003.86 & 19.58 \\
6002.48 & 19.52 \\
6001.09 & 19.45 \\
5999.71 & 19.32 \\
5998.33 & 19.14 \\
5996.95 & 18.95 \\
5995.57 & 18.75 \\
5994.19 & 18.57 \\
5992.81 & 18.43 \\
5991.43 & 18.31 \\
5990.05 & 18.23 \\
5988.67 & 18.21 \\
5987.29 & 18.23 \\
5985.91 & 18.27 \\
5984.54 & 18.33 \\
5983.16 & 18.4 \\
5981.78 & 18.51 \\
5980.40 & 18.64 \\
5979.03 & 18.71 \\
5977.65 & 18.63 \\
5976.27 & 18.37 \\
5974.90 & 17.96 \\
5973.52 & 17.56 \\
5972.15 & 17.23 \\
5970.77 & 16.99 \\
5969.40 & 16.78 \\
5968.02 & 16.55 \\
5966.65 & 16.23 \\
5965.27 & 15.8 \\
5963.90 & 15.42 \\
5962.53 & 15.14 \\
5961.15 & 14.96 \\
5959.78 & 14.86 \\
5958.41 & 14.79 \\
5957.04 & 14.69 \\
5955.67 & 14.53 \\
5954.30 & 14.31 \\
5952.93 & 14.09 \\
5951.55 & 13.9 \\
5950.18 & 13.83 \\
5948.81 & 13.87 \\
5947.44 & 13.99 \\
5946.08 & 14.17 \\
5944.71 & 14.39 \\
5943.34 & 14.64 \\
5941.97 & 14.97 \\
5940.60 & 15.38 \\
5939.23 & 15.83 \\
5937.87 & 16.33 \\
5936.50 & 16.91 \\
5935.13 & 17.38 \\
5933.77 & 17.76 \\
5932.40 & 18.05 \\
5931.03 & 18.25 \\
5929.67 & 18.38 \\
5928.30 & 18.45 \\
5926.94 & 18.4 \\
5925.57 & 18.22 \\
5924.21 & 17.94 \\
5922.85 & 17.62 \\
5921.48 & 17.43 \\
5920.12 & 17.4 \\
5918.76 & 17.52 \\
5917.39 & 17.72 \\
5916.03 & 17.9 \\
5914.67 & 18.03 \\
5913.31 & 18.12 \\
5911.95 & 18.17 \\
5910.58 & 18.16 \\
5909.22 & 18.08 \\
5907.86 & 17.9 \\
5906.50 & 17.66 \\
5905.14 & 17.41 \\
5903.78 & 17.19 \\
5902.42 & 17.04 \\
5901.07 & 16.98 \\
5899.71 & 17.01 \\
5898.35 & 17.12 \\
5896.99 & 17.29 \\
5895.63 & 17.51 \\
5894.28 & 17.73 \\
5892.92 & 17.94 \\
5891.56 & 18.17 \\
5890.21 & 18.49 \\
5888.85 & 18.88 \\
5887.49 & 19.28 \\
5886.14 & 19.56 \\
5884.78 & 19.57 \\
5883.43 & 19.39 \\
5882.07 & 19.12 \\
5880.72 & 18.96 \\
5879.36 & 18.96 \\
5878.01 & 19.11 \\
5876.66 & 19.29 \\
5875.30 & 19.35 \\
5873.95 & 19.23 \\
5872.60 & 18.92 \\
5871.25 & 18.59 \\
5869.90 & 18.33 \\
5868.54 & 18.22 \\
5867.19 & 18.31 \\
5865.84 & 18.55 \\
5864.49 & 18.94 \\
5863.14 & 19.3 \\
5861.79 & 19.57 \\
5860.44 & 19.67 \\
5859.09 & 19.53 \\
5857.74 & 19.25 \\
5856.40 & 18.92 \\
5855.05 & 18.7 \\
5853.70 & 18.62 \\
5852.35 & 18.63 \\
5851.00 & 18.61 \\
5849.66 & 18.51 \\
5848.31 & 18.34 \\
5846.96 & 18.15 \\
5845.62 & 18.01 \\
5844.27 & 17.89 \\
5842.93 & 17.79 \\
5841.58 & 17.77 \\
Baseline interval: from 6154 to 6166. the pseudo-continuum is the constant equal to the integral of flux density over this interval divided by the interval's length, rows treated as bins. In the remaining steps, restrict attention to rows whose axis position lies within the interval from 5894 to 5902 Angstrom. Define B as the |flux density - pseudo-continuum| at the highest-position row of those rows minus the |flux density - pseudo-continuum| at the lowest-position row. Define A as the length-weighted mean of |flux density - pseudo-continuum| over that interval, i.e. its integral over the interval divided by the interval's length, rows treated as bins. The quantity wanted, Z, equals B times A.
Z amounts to 3.7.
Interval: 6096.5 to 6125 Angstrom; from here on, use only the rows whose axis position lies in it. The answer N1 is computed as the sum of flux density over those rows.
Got 442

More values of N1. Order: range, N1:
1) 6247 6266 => 279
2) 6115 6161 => 688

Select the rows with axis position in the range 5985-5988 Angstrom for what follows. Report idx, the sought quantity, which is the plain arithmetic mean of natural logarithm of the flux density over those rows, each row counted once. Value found 2.90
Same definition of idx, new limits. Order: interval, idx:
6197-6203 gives 3.05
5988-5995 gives 2.91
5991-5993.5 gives 2.91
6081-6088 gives 3.07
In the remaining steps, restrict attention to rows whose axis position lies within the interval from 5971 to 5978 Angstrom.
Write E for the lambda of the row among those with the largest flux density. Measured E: 5977.65 Angstrom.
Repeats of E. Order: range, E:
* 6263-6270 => 6263.69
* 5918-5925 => 5924.21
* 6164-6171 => 6164.96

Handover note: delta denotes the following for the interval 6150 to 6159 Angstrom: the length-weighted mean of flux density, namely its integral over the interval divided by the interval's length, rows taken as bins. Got 21.5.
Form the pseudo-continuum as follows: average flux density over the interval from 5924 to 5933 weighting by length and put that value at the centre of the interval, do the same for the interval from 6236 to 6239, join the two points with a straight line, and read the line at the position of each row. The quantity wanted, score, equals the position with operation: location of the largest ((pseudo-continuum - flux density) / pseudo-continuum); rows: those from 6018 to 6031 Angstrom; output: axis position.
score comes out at 6019.08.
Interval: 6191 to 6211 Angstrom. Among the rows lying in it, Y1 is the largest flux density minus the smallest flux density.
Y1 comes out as 1.9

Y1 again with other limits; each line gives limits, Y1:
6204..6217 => 1.0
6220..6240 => 1.8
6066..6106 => 3.5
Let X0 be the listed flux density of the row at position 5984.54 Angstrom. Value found 18.33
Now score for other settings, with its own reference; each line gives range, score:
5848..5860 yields 5848.31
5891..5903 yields 5901.07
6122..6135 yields 6130.99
